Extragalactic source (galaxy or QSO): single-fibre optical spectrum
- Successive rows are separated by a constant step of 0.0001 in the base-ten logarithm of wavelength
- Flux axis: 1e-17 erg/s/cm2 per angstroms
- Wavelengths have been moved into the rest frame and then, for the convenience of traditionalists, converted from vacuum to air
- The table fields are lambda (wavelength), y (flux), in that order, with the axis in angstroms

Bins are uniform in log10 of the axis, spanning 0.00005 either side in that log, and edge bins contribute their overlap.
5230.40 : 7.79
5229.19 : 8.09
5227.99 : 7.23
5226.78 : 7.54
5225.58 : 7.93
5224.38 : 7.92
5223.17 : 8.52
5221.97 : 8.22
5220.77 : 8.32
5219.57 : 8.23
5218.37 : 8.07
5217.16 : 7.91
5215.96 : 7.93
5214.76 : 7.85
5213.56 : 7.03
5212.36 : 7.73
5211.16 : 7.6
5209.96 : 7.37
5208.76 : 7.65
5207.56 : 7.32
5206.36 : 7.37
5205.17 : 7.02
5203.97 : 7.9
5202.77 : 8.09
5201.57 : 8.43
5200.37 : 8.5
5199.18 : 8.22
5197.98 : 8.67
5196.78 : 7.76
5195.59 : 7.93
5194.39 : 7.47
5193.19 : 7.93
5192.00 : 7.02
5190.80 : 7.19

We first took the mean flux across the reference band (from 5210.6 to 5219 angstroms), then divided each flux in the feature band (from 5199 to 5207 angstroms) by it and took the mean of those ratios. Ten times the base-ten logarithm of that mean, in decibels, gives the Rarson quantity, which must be 0.11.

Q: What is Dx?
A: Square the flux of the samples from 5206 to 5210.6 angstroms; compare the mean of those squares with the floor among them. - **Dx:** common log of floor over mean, -0.013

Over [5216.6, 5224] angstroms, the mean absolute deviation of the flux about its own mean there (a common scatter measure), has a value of 0.15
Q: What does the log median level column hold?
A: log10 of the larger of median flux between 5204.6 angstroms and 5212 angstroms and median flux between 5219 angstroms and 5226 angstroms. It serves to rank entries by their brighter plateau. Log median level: 0.915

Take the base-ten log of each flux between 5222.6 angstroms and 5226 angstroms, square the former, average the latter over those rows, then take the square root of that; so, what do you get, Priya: 0.910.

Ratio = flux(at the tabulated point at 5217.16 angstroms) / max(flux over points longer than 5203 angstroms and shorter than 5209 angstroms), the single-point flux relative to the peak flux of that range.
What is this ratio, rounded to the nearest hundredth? 1.00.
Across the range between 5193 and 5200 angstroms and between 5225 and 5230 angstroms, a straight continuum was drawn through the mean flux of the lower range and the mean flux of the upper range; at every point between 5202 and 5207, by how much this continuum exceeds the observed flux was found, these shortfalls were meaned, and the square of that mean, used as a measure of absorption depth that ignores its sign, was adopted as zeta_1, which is 0.10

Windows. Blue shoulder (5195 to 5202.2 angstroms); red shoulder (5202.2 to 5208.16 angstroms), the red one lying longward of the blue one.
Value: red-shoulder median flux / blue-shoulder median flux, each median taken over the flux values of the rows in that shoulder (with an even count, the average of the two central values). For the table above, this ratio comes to 0.89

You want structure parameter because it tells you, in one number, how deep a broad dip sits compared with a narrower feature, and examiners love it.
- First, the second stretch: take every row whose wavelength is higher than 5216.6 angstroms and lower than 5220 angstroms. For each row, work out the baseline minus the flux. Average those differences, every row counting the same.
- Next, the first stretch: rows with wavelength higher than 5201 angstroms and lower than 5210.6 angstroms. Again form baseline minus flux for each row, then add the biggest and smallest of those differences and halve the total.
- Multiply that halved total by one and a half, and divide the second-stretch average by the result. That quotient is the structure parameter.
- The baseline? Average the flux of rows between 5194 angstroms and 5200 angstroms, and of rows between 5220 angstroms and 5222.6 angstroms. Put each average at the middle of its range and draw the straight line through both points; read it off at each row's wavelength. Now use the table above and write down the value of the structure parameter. 0.3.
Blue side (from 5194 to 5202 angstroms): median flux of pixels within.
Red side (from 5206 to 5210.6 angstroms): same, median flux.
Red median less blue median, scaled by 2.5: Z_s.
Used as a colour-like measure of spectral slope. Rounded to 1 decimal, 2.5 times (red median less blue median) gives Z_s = -2.1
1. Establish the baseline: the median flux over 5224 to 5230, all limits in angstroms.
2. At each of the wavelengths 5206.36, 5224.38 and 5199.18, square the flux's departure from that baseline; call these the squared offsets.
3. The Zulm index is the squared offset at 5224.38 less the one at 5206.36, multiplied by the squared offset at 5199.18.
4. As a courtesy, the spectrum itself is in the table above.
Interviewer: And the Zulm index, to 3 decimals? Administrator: -0.027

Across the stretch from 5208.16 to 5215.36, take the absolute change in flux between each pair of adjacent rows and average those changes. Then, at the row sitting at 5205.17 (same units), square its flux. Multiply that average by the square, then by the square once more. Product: 1049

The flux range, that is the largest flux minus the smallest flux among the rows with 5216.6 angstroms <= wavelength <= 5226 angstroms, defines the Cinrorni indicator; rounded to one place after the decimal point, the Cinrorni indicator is 0.6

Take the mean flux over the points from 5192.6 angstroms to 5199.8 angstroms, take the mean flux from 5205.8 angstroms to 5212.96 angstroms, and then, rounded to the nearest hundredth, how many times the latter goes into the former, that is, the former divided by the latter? 1.07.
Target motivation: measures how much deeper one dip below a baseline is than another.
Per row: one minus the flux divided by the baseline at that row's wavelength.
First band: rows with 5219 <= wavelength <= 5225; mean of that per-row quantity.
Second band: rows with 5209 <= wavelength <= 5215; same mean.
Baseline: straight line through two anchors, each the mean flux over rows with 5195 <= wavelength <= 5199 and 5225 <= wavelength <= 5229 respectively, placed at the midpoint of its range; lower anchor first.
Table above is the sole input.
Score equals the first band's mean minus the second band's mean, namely -0.12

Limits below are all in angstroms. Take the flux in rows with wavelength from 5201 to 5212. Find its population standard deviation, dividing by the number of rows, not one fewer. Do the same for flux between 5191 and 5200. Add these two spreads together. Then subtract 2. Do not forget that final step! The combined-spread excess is -1.10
